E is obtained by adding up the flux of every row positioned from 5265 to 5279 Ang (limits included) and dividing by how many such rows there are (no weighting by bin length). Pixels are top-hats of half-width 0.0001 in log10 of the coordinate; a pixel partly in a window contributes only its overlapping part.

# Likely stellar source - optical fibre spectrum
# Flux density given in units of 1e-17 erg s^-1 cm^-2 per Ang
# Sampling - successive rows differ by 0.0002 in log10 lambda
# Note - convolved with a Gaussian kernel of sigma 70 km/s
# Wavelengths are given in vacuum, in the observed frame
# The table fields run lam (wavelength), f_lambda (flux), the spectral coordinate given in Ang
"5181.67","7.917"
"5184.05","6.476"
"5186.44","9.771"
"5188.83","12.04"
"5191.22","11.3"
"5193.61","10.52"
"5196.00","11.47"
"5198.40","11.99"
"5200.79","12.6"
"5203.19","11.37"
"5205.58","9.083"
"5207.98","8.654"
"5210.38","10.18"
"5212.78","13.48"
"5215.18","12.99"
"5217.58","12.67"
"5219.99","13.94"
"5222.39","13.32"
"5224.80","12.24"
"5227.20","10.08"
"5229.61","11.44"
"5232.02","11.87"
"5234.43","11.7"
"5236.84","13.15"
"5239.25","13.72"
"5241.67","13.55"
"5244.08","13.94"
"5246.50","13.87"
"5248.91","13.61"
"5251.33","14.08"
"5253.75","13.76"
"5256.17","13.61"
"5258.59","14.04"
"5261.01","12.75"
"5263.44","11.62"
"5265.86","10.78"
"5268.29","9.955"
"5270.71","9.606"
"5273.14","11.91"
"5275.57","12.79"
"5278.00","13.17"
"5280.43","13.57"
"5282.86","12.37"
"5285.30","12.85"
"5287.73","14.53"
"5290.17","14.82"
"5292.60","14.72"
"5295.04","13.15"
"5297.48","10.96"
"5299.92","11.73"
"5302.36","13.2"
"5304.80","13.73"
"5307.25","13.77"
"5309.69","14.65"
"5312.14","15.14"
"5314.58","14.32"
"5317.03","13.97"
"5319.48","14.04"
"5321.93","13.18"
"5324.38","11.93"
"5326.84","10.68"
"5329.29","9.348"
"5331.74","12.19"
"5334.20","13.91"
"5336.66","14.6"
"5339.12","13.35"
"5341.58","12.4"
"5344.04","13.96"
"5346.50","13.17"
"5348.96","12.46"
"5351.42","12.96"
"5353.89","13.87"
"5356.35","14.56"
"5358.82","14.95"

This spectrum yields 11.4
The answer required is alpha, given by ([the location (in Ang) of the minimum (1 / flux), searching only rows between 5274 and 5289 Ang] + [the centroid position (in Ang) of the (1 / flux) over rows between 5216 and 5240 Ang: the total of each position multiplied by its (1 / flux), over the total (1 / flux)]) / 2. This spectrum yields 5258.1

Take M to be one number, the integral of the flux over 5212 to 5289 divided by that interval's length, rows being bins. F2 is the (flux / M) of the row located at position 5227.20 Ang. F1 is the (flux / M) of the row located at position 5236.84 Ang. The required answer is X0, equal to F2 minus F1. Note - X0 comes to -0.24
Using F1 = 1.03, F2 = 0.79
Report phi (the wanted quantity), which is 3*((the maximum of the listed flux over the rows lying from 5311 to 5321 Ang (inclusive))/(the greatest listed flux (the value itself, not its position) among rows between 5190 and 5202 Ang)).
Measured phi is 3.6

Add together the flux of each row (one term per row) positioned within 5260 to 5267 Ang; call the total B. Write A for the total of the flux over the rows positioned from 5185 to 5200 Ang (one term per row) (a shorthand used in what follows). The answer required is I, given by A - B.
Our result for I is 32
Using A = 67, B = 35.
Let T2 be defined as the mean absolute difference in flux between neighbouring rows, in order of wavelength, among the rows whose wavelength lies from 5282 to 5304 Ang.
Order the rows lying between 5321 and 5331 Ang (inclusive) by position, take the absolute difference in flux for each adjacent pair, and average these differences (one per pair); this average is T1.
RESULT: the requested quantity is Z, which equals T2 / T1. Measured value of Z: 0.8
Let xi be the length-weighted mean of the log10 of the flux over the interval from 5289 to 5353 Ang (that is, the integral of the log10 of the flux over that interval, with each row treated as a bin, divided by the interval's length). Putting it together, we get 1.12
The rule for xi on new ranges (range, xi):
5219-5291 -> 1.10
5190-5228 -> 1.06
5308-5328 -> 1.13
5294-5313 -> 1.12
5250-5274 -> 1.08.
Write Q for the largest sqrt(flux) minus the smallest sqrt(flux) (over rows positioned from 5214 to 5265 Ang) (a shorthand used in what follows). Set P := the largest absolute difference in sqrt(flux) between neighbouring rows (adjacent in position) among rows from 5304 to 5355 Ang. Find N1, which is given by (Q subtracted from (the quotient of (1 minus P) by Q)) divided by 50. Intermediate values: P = 0.43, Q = 0.577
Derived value 0.008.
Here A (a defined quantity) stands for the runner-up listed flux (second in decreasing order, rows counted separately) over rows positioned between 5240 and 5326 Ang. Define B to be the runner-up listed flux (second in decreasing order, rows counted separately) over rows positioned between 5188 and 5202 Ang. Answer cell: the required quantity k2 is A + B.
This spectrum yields 26.9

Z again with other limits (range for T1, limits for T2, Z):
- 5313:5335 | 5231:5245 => 0.5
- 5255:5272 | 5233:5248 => 0.7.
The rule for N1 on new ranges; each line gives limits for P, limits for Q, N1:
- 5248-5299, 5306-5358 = -0.001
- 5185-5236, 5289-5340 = -0.004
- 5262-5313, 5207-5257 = 0.000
